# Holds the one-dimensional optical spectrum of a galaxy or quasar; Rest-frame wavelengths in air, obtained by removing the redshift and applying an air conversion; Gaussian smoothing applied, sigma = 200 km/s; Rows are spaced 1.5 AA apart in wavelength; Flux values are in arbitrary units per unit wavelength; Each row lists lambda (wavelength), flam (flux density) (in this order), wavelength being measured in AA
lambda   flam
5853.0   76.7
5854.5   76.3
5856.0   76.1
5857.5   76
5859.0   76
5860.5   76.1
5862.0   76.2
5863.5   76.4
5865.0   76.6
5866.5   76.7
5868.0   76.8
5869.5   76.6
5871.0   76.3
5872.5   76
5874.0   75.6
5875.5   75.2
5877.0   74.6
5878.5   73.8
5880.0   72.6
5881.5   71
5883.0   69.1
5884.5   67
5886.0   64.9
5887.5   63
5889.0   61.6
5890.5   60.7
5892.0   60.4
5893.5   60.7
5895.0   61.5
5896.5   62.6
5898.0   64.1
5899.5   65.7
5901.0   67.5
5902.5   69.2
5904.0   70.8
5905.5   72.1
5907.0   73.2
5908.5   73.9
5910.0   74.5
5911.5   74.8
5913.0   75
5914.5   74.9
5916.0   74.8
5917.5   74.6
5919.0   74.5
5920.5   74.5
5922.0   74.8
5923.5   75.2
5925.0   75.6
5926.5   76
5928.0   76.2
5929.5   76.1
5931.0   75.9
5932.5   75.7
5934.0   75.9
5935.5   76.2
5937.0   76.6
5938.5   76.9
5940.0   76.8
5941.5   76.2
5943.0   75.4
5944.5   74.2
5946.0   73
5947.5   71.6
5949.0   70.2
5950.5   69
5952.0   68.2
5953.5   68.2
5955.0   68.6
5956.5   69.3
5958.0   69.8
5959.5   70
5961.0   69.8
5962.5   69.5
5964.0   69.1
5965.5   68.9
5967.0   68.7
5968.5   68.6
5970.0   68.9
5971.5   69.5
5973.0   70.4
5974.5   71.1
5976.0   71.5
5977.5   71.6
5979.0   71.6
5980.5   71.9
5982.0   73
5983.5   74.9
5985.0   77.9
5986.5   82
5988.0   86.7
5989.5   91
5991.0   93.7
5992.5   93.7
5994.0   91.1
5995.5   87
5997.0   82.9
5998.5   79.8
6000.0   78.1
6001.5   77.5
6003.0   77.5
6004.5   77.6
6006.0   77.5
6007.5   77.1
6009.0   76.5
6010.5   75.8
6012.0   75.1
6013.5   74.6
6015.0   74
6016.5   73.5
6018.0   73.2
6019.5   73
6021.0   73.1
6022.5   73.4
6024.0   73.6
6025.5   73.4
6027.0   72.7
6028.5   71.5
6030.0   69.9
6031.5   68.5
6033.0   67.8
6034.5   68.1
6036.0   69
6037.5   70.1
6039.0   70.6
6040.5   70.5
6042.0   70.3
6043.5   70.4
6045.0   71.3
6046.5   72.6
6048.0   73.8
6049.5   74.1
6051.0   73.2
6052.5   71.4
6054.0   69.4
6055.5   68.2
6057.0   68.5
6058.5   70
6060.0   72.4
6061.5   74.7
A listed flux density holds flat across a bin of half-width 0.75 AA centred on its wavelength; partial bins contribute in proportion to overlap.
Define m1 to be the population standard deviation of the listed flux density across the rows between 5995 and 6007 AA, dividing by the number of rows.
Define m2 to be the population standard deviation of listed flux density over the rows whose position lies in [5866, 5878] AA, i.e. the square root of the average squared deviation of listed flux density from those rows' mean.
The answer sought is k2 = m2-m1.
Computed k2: -3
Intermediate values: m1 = 3.3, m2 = 0.7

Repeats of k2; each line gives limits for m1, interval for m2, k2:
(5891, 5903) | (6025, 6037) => -1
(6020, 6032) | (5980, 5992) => 6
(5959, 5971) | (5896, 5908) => 3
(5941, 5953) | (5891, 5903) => 0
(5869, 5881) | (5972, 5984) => 0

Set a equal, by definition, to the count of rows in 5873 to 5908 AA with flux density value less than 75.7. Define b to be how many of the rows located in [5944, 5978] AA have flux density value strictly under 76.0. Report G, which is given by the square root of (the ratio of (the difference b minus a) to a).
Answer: 0.00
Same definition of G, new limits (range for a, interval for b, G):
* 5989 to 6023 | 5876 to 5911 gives 1.37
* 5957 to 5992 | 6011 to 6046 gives 0.53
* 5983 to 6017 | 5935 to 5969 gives 1.61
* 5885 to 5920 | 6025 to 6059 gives 0.00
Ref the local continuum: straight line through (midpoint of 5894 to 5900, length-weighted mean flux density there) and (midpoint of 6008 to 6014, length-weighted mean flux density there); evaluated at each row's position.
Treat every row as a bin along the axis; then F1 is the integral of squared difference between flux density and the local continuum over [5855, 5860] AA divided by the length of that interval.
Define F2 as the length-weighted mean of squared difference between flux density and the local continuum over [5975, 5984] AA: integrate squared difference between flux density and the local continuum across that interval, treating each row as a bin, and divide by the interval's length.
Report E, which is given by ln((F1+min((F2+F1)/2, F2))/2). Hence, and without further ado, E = 4.98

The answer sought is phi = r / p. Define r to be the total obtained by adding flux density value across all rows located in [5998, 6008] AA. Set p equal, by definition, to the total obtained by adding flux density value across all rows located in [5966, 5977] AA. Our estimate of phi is 1.12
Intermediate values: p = 489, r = 545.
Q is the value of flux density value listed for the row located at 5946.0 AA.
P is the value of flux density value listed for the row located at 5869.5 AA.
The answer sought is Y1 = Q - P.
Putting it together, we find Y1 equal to -4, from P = 76.6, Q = 73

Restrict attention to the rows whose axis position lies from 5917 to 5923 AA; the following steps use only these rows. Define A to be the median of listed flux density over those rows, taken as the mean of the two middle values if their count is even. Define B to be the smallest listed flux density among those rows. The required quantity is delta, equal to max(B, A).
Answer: 75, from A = 75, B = 74.5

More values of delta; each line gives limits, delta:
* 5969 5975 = 70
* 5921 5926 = 75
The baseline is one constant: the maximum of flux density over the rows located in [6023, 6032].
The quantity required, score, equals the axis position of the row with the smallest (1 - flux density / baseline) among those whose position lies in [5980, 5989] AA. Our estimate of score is 5988.0 AA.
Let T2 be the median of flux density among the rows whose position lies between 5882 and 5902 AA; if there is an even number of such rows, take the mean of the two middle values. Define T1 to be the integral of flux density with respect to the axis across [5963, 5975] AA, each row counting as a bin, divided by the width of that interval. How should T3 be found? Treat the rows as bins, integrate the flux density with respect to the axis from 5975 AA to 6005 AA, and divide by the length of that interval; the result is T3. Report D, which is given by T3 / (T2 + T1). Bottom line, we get 0.608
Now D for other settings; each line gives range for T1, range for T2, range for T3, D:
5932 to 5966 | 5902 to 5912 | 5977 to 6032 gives 0.533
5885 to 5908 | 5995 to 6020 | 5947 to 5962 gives 0.488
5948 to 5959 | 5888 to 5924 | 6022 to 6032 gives 0.507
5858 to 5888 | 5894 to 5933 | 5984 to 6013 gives 0.553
